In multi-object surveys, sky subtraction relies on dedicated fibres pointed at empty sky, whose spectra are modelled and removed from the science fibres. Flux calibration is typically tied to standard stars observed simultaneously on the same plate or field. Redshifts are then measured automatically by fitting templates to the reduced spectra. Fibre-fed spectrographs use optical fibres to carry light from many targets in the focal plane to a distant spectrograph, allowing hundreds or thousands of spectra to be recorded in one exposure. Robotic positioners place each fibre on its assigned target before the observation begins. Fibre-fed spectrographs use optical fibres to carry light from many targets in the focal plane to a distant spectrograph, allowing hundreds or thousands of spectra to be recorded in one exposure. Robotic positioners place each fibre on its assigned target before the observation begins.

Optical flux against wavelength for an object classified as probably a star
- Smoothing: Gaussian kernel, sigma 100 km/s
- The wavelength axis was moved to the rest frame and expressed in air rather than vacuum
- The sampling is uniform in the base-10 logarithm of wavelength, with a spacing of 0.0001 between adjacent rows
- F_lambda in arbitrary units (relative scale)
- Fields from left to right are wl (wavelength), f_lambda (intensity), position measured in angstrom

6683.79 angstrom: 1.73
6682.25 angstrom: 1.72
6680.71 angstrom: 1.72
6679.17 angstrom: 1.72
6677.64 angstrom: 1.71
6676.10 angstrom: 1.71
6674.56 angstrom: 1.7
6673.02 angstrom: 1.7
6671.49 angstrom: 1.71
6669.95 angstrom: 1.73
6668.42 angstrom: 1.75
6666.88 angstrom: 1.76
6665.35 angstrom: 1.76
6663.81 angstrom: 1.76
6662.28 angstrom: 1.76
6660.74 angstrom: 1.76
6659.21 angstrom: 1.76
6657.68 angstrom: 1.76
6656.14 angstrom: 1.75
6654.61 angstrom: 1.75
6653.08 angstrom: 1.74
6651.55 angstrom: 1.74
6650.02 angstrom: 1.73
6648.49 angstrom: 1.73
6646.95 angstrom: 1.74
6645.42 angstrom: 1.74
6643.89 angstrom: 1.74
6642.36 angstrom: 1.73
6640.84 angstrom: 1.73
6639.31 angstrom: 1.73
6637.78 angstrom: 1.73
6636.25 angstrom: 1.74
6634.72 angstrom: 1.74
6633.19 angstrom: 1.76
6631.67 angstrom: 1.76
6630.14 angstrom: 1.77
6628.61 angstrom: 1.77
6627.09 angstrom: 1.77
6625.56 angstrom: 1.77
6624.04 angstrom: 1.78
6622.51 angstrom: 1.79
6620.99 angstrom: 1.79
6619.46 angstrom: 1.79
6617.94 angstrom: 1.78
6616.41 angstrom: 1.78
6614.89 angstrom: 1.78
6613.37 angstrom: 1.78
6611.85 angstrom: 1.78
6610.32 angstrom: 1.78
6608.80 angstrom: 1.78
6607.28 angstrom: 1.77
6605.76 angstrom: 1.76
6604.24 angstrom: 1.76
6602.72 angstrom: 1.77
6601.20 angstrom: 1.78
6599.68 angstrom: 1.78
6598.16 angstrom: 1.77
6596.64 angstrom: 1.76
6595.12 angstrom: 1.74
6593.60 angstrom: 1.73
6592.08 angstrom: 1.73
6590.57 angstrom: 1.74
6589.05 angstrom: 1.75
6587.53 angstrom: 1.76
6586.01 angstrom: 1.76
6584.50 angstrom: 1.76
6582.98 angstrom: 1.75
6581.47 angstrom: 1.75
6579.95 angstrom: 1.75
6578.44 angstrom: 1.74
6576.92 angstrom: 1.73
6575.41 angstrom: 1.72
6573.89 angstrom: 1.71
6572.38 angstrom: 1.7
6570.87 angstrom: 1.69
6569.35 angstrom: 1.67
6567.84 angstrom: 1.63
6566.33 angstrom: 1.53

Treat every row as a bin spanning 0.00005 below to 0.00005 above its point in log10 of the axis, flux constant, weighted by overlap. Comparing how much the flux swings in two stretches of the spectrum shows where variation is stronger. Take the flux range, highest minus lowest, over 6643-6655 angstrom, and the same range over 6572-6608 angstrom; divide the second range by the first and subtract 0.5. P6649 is 3.5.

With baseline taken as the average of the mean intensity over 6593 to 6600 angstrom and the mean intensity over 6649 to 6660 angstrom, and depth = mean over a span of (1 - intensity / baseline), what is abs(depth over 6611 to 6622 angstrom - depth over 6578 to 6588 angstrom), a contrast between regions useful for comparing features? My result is 0.017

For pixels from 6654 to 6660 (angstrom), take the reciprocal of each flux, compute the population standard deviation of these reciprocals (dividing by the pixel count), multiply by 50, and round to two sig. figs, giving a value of 0.081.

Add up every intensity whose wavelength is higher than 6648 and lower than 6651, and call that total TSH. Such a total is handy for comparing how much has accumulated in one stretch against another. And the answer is 3.46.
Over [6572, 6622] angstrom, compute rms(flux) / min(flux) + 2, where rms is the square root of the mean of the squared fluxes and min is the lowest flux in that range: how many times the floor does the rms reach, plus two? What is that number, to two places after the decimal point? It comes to 3.03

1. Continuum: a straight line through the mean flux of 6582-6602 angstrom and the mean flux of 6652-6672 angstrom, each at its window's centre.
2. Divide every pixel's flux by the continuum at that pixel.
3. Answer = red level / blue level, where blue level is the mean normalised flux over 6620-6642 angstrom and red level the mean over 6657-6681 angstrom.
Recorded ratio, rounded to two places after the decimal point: 0.99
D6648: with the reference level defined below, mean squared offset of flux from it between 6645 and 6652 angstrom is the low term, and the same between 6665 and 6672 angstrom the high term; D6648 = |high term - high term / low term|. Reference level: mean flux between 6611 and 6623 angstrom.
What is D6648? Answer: 0.9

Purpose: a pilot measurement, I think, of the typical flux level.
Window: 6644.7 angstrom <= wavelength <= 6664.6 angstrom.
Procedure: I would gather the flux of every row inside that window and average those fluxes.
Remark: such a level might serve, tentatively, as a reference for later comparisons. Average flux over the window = 1.75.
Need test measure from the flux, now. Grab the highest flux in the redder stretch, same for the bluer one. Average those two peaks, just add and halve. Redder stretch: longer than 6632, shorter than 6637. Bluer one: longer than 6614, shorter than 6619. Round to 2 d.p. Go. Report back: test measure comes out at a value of 1.77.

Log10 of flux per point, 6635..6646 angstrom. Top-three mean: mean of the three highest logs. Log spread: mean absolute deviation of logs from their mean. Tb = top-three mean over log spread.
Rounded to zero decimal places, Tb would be 196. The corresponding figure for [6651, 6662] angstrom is 135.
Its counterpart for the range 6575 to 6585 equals 89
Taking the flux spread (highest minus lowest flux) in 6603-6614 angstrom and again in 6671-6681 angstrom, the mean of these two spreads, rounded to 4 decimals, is 0.0200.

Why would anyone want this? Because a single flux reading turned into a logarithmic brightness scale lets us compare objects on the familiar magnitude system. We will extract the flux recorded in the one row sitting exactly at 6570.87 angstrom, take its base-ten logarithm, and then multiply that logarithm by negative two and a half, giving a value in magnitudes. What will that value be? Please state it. -0.570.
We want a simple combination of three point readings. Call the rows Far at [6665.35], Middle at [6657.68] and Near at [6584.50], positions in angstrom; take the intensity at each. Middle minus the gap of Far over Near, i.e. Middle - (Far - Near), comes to 1.76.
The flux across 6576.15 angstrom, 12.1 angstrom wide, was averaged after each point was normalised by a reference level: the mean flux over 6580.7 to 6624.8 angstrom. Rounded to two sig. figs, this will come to 0.98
